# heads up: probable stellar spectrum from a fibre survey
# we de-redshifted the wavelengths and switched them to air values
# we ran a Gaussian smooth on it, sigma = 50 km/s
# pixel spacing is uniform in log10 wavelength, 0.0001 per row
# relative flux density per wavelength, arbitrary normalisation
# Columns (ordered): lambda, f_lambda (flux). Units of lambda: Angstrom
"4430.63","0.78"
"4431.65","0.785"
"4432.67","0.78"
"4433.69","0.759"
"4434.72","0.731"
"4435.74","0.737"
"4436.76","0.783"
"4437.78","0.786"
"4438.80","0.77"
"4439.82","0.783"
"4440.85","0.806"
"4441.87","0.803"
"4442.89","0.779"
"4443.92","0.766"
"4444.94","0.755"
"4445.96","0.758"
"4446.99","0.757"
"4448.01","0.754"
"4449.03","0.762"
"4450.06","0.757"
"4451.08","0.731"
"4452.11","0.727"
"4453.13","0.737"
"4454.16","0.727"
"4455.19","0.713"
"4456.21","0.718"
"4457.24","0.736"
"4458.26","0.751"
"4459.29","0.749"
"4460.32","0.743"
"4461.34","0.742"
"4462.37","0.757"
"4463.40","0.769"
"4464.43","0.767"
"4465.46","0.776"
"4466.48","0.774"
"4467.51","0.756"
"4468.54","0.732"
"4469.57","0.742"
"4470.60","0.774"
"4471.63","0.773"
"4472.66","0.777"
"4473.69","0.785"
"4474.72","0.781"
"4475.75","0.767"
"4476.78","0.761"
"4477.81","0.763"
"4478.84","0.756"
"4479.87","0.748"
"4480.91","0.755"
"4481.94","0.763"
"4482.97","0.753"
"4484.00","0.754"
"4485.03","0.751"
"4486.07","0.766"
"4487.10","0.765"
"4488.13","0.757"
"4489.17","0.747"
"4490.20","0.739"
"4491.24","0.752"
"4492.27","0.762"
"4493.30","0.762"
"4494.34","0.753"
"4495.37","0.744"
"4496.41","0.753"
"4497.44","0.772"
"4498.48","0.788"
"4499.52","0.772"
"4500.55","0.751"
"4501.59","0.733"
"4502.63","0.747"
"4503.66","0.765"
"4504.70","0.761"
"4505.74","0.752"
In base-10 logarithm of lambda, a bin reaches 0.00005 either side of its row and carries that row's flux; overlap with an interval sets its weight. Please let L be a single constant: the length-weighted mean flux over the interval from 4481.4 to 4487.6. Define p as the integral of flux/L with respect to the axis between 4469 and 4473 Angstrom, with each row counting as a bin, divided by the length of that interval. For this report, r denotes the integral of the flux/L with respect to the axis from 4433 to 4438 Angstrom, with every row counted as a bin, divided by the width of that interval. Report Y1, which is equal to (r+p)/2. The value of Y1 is 1.00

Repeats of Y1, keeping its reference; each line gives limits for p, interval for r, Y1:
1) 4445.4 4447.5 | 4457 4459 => 0.99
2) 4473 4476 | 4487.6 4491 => 1.00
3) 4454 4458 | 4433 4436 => 0.97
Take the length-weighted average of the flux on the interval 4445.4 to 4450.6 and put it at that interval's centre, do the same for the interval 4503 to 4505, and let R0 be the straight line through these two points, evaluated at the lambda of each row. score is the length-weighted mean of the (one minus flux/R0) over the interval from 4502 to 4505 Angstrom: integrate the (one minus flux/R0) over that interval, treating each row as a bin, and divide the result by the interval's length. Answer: 0.009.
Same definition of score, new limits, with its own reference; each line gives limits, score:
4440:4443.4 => -0.049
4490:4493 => 0.012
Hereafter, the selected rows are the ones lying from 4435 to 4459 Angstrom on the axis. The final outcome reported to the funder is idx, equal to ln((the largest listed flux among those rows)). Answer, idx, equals -0.216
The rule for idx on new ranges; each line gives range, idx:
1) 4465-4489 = -0.242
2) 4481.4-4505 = -0.238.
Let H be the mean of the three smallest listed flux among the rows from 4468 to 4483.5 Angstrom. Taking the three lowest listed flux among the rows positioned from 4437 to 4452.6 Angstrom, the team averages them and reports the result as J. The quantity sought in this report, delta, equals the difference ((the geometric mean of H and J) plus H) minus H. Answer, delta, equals 0.739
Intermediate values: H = 0.741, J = 0.737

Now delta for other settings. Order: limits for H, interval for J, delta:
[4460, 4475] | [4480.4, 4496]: 0.741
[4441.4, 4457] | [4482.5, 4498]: 0.731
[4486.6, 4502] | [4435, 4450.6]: 0.744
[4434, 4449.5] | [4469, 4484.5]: 0.744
